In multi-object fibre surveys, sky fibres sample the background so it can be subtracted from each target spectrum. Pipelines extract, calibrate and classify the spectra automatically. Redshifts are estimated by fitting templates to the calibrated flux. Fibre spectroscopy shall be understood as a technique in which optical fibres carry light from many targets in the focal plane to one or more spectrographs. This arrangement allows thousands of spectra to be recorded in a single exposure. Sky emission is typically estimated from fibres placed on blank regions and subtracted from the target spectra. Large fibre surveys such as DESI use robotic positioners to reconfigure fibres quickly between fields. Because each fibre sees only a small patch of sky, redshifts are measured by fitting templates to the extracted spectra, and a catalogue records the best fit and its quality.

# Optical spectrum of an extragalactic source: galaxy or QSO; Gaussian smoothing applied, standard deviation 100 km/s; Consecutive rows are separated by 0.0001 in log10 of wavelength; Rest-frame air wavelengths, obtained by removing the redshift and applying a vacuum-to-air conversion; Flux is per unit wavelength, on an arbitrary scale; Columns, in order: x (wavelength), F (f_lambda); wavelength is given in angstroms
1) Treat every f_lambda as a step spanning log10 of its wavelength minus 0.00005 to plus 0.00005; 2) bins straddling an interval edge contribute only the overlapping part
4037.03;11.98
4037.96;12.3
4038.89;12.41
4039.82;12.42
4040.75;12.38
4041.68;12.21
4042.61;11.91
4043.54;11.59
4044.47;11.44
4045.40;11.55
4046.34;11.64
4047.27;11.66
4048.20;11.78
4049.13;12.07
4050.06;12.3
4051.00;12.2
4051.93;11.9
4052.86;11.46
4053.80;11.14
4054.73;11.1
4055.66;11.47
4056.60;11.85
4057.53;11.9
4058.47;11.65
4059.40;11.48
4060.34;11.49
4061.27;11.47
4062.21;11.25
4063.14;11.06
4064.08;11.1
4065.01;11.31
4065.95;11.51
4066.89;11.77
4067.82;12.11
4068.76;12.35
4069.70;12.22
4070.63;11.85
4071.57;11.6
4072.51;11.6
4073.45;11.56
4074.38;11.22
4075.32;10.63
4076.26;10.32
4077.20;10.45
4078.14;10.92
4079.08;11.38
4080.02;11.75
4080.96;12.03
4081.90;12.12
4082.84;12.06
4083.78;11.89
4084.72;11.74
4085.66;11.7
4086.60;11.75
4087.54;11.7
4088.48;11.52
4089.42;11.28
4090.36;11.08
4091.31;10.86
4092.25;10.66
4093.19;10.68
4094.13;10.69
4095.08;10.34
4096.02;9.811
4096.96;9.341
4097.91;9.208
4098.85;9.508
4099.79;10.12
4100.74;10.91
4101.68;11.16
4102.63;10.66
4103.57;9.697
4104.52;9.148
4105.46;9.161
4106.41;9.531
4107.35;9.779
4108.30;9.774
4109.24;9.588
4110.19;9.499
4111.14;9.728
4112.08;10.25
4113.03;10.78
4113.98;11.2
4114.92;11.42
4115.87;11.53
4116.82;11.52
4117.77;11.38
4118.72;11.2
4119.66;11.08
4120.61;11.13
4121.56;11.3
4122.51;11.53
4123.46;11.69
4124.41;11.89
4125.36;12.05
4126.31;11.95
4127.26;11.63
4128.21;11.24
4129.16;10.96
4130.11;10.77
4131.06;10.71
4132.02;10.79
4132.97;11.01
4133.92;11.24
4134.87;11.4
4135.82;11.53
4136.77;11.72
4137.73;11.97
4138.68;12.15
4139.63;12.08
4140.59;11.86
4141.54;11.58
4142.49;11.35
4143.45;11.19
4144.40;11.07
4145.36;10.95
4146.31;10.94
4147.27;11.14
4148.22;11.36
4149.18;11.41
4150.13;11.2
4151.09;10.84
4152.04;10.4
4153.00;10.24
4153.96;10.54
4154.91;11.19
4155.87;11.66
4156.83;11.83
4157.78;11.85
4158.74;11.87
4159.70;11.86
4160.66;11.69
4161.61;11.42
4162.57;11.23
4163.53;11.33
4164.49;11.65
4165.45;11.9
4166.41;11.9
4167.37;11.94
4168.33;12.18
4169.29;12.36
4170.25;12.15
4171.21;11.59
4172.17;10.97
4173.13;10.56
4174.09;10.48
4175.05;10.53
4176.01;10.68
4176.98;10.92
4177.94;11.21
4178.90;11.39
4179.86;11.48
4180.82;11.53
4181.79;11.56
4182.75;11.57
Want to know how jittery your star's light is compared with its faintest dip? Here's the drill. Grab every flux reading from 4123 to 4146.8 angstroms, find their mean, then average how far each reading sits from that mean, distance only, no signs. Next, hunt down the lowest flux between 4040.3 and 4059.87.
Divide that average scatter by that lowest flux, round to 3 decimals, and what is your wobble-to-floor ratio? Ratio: 0.036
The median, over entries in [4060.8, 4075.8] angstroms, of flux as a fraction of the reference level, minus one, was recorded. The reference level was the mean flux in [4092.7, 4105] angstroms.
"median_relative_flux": 0.14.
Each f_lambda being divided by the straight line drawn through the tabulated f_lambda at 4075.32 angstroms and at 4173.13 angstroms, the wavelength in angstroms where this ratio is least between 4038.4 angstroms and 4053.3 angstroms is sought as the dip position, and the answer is 4044.47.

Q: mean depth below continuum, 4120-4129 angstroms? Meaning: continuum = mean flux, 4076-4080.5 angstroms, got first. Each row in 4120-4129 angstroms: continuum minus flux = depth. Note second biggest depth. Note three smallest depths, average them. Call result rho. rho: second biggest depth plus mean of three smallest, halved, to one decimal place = -0.6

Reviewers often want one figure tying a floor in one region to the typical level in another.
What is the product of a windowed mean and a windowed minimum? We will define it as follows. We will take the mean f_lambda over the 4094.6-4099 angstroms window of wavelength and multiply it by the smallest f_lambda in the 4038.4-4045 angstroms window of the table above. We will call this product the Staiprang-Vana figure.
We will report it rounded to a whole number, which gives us 110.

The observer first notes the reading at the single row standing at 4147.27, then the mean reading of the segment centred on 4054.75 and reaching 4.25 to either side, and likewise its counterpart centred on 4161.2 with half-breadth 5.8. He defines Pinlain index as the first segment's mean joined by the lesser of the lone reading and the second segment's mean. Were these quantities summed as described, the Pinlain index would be 22.77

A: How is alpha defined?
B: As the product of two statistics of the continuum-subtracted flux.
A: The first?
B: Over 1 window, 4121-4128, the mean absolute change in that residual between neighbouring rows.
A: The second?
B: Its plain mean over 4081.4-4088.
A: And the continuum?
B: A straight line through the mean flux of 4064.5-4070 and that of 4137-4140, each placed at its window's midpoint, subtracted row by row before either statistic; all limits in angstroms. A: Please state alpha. -0.01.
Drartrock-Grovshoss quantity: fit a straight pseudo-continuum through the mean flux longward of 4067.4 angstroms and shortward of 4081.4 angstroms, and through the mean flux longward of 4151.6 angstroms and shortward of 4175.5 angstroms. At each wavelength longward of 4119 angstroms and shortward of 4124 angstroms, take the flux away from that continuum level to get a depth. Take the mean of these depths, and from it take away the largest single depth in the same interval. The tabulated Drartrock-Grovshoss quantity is -0.27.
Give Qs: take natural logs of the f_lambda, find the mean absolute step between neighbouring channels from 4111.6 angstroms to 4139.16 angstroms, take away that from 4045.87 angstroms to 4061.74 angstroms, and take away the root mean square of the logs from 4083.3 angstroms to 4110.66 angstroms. -2.34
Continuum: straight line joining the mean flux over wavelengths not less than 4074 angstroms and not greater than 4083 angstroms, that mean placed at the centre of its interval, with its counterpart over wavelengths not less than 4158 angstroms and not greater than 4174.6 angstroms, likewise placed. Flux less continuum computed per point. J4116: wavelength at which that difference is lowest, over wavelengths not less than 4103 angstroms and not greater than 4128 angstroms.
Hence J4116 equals 4104.52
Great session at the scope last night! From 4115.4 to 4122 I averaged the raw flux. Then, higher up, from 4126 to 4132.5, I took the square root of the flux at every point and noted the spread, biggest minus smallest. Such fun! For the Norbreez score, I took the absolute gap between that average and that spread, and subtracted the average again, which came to -0.18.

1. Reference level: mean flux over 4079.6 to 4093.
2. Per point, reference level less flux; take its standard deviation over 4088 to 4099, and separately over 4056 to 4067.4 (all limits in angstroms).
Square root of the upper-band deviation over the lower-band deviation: 1.7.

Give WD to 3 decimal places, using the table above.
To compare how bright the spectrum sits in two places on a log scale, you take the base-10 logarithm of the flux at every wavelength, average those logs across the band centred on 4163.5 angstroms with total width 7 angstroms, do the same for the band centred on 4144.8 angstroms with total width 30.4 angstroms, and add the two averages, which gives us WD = 2.117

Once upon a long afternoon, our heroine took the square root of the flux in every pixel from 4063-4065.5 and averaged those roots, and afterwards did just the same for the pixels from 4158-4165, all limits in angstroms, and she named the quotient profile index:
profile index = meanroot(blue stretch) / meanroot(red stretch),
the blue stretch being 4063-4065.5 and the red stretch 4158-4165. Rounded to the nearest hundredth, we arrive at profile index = 0.98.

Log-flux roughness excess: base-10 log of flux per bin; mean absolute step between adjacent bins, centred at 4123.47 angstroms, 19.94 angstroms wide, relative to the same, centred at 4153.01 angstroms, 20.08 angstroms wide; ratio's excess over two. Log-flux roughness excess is -1.21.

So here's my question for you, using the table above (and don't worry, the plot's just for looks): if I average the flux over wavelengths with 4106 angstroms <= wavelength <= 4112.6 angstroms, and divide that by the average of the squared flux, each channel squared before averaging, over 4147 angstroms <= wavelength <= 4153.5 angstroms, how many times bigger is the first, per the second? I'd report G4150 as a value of 0.081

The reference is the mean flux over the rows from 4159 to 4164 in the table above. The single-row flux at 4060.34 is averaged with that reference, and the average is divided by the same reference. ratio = 1.00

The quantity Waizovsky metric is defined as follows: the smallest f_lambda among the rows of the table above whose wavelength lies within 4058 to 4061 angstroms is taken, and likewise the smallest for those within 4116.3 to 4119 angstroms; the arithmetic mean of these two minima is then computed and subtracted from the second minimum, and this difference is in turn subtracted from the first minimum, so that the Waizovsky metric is 11.6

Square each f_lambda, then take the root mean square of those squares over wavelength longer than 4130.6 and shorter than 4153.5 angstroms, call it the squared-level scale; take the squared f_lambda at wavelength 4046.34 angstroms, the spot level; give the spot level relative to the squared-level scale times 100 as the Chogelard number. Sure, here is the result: 106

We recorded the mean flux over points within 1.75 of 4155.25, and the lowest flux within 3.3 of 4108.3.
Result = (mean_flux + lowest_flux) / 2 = 10.2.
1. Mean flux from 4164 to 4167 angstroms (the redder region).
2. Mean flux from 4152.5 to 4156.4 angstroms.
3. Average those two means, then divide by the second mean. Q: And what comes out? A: 1.04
